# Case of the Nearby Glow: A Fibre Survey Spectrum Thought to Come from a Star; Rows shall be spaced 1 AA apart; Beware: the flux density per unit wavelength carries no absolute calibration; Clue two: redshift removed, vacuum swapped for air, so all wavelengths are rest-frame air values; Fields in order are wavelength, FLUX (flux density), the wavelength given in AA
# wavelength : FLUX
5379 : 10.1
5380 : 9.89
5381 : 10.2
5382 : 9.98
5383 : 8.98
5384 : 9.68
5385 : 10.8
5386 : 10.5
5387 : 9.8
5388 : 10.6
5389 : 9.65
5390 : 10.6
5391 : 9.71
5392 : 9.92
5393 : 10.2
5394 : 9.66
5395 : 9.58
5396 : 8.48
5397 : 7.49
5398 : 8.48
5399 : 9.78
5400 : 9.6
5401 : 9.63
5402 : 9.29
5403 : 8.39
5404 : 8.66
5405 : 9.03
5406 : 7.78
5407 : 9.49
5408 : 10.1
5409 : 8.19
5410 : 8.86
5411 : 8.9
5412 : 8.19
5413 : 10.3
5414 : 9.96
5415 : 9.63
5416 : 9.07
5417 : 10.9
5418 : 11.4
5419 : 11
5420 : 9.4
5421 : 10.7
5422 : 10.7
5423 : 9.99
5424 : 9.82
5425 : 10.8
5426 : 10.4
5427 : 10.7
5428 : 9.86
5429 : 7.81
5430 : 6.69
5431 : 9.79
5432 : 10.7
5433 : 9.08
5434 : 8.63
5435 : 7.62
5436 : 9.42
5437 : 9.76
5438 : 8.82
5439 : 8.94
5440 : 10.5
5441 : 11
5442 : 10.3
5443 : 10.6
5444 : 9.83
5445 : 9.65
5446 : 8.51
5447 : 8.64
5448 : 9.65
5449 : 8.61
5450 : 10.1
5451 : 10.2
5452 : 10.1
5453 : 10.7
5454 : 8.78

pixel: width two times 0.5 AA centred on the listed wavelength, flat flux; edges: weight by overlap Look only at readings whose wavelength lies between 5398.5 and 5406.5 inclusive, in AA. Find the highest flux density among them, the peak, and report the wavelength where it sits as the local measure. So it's 5399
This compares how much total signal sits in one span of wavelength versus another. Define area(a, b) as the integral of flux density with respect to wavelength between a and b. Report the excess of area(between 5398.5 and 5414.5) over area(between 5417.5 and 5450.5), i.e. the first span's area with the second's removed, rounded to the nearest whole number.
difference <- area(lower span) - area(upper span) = -173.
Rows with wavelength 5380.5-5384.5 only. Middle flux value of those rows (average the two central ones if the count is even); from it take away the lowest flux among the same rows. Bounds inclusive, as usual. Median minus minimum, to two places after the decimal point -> 0.85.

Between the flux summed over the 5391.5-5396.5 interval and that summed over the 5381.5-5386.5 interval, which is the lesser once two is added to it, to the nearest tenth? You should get 49.8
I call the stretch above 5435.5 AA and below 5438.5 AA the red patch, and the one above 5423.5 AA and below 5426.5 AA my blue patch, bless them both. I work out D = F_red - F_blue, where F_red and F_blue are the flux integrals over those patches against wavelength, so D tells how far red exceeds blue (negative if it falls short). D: -3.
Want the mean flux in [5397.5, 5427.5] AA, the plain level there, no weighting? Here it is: 9.6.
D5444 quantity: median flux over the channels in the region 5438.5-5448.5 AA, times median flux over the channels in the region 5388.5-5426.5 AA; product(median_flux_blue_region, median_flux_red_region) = 93.9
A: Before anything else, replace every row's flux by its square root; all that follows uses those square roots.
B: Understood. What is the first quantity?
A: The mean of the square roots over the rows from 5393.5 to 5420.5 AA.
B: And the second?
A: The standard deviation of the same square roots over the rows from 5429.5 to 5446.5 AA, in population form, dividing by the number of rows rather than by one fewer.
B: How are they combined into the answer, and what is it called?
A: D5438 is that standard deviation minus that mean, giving -2.86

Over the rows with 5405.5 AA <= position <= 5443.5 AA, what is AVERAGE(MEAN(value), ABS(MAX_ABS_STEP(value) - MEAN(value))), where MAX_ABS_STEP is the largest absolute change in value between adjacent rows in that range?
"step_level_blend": 8.1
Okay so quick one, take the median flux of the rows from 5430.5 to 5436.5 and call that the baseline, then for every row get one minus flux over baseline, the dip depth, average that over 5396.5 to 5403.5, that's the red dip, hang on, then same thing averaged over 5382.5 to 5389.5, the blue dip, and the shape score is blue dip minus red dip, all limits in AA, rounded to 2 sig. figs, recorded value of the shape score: -0.11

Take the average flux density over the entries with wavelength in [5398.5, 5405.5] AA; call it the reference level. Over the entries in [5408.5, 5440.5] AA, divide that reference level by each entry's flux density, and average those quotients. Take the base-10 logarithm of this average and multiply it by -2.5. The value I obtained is 0.028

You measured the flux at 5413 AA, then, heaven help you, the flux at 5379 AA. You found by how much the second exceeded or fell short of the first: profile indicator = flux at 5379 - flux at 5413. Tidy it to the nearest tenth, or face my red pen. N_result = -0.2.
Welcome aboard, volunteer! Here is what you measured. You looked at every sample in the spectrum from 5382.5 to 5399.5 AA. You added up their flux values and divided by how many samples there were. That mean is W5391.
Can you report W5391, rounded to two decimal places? 9.64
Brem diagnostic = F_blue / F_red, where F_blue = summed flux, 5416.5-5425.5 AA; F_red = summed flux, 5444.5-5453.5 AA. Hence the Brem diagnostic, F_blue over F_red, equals 1.10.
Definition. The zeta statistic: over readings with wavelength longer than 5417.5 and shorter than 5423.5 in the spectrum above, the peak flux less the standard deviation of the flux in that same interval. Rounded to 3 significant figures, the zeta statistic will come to 10.7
